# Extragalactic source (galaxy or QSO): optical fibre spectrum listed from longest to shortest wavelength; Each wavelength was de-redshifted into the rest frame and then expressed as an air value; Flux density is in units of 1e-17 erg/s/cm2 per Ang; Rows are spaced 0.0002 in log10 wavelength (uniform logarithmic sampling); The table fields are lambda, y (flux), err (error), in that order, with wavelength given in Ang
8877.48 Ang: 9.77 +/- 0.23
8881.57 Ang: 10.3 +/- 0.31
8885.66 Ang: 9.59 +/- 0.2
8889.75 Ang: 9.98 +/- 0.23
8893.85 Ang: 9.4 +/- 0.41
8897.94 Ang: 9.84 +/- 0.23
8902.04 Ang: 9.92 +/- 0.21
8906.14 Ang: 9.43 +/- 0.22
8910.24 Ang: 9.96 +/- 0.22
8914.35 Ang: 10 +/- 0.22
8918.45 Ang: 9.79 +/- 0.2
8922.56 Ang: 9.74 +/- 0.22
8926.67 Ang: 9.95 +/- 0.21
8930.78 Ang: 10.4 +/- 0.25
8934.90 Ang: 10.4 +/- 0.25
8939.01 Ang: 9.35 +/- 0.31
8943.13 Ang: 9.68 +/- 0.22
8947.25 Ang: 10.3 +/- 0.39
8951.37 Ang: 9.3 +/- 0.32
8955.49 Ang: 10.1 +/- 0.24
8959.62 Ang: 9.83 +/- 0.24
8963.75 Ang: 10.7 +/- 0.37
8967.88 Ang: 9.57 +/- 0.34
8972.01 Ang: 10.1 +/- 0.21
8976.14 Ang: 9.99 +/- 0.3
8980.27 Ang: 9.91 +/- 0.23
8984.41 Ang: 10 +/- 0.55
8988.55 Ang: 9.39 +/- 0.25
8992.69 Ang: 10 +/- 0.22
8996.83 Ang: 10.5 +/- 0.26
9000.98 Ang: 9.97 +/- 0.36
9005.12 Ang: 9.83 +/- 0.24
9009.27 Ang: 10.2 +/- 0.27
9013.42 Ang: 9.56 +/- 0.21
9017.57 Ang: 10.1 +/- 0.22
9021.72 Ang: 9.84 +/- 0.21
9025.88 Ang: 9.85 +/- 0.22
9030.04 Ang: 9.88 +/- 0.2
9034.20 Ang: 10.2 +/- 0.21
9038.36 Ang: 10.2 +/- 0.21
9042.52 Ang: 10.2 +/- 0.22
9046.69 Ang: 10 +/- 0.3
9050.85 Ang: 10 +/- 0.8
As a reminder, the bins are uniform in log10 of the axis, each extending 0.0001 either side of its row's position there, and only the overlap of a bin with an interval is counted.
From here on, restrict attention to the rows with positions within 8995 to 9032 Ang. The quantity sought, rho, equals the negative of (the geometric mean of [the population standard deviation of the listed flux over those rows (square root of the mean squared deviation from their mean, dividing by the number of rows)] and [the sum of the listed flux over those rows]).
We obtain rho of -4.8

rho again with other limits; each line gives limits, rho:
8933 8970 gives -6.4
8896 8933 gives -4.6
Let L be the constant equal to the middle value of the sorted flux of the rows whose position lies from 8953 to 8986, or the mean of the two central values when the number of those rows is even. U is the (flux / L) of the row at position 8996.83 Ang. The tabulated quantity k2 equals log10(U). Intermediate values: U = 1.05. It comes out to 0.02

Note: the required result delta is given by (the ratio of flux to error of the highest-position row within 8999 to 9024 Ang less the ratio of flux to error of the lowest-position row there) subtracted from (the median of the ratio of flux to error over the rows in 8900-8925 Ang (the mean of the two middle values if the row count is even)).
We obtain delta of 26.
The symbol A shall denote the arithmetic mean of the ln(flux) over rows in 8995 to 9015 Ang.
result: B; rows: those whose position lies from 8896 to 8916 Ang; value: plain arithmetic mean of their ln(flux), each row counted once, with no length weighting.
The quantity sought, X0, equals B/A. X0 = 0.992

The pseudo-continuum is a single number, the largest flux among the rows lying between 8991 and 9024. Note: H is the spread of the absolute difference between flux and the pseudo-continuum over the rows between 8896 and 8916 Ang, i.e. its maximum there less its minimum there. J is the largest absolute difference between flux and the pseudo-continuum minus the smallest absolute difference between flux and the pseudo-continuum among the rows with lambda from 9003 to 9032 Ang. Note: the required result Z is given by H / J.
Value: 0.9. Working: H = 0.57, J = 0.64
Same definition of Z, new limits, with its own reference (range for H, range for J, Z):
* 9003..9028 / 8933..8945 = 0.6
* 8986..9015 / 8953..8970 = 1.5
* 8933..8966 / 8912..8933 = 1.7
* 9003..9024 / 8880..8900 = 0.7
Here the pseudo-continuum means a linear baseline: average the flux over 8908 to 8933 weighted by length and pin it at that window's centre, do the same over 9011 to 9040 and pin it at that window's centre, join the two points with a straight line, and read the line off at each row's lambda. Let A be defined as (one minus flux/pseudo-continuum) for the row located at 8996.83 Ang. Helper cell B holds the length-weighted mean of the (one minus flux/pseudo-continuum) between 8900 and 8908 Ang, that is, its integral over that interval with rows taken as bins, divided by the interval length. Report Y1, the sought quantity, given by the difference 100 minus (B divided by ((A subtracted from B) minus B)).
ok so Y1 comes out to 99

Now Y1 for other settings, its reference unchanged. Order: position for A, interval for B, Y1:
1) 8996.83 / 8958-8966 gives 101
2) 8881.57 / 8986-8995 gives 99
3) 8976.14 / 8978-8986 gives 100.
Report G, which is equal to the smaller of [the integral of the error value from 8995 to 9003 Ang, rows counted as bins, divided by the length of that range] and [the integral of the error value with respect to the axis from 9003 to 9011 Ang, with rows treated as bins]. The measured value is 0.31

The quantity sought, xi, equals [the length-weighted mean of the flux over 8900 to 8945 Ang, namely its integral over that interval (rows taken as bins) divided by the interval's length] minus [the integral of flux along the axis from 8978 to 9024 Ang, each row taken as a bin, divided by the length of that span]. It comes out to -0.061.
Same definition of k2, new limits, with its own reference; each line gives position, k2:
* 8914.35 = 0.00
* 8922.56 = -0.01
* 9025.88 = -0.01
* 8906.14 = -0.03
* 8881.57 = 0.01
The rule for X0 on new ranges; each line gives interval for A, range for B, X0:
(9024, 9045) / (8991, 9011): 1.001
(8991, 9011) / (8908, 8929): 0.991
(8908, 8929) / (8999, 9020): 1.002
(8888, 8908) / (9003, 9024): 1.009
